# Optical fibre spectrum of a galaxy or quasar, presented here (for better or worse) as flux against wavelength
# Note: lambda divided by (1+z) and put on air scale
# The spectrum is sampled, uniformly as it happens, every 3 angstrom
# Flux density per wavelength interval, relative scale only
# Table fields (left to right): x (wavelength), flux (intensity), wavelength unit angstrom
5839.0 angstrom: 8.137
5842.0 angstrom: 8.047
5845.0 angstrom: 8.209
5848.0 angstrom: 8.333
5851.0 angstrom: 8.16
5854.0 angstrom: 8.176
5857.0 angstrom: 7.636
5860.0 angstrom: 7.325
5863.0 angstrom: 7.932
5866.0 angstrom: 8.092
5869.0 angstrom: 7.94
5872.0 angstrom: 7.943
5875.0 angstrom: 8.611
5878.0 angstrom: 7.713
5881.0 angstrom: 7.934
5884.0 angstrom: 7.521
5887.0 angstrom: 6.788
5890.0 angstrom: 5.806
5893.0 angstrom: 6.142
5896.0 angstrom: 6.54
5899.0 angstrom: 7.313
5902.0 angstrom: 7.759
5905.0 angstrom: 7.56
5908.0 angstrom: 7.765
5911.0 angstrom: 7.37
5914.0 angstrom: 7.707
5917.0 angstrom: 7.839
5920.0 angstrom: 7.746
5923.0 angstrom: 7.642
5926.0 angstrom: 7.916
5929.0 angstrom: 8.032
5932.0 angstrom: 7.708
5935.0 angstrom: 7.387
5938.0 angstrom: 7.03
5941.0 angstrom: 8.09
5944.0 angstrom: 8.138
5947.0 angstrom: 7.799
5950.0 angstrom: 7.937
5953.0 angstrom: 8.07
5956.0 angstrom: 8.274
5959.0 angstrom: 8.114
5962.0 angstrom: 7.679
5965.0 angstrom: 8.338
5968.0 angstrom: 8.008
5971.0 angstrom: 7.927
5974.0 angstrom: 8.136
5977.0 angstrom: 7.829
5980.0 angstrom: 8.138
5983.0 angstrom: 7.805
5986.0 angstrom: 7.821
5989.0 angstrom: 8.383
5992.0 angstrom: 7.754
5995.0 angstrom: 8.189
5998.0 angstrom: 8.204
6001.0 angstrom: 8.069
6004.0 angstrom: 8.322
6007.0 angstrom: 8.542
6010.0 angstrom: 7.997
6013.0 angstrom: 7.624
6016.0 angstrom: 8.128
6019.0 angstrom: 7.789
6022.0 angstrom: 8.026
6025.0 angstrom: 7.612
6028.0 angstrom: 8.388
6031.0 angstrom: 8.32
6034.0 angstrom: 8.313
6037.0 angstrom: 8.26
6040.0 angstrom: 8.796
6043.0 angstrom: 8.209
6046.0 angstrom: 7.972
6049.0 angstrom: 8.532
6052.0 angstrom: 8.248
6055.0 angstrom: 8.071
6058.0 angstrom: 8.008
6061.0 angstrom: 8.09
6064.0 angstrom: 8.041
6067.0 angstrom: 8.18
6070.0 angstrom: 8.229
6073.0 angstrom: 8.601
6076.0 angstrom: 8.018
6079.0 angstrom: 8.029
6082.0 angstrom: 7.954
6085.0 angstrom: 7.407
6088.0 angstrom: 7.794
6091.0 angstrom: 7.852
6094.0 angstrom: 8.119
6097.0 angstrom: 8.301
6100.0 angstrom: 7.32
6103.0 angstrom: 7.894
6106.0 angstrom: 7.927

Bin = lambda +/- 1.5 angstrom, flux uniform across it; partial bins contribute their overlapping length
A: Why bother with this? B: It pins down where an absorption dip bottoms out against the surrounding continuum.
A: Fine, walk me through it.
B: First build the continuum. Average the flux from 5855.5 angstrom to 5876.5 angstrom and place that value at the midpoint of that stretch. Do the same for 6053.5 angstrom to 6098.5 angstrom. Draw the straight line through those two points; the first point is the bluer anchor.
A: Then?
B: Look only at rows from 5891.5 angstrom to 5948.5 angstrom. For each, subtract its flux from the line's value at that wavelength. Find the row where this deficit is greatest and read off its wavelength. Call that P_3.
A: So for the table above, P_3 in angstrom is 5893.0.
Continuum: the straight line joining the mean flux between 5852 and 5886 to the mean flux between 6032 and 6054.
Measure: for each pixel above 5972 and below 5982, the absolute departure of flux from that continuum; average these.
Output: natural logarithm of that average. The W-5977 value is -2.0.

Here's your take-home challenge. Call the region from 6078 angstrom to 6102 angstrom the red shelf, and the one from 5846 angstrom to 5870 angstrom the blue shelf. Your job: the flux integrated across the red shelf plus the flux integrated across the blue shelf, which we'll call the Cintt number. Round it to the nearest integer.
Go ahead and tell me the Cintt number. 379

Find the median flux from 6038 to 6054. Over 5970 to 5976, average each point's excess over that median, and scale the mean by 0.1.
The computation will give -0.022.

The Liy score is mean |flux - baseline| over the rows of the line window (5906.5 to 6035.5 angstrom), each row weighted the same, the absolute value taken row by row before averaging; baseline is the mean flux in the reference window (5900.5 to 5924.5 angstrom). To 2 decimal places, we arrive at 0.34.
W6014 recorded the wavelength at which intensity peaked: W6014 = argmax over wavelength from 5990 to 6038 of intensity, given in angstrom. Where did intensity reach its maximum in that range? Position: 6007.0 angstrom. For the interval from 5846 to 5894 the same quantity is 5875.0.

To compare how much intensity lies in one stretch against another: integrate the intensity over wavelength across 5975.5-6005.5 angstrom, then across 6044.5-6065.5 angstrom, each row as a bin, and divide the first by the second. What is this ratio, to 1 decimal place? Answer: 1.4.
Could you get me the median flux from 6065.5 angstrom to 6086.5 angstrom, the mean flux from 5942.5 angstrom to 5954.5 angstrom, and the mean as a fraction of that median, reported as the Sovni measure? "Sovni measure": 0.99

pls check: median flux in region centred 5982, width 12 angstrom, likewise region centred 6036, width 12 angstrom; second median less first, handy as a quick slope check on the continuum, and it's 0.49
